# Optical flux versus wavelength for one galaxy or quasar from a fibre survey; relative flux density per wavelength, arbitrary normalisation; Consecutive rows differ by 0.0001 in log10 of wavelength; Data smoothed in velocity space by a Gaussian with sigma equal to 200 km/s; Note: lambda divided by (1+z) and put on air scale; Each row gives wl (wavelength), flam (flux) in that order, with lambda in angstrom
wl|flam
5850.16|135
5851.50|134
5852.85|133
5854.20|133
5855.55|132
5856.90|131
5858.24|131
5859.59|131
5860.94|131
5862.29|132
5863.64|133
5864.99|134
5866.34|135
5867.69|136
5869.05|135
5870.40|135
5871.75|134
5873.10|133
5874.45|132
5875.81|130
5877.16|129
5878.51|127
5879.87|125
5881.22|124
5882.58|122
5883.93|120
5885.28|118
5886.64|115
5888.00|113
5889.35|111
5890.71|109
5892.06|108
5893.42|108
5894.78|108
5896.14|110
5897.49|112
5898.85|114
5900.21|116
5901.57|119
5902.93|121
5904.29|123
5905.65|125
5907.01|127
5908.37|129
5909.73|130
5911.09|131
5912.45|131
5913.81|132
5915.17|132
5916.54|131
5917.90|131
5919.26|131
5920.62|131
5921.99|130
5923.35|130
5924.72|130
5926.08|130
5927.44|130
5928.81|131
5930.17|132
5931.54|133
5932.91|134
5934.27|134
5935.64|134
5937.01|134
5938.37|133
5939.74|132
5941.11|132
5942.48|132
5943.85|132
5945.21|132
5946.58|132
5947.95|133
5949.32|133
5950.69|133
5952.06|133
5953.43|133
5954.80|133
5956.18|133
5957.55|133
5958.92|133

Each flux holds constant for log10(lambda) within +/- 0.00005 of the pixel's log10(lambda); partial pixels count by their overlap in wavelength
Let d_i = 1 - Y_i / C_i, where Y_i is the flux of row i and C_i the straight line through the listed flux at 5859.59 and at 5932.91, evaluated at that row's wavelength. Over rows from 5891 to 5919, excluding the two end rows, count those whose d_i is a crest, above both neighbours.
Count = 2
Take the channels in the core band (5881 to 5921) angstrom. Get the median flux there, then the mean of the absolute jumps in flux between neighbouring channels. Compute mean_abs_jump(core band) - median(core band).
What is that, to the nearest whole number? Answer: -120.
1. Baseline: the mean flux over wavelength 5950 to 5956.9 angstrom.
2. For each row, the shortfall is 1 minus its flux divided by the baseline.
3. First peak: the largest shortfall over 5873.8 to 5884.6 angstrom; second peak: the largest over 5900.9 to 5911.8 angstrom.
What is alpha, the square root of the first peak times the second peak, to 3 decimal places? 0.101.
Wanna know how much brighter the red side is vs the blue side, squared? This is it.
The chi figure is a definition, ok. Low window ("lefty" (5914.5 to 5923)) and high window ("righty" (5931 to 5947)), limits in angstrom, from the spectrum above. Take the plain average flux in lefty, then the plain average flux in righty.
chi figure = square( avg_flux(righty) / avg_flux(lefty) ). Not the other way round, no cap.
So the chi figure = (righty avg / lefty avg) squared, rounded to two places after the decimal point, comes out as 1.03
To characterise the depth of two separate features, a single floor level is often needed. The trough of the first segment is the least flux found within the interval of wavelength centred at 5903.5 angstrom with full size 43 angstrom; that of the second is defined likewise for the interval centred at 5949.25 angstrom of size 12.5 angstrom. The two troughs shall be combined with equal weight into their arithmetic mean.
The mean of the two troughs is 120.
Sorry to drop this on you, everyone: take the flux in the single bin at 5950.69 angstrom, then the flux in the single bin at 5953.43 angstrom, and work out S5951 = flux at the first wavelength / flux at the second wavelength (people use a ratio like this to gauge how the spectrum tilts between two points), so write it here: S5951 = 1.00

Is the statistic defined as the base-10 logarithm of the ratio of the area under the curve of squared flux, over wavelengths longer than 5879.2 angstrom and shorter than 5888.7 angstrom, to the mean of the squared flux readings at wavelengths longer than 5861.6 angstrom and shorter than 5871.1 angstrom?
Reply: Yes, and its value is 0.88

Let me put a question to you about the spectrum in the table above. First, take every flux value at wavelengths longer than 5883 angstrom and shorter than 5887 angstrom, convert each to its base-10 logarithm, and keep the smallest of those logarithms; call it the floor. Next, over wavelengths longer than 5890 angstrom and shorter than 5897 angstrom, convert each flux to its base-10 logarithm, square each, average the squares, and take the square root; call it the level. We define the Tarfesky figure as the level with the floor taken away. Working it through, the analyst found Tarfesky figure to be -0.025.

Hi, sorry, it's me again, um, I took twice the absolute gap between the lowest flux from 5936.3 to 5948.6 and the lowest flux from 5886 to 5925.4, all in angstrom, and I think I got 48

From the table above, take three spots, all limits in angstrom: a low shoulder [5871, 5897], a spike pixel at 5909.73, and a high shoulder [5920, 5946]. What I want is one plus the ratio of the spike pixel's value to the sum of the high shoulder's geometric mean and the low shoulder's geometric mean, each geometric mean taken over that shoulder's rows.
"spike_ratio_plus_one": 1.52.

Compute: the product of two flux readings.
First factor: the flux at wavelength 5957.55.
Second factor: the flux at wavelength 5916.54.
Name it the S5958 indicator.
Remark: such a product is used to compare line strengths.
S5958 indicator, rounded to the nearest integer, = 17423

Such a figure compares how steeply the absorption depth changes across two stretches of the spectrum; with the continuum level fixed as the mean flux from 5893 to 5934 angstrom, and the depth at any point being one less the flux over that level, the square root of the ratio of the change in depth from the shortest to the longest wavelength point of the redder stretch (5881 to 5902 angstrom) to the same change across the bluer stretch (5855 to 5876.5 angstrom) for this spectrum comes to 1.58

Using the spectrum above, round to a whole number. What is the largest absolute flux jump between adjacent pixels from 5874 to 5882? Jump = 2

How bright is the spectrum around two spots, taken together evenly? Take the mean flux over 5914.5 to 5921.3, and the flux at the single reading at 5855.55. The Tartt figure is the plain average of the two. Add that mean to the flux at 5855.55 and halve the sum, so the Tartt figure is 132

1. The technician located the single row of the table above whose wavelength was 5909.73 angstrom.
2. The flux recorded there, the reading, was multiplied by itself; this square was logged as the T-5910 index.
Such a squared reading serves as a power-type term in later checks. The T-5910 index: 16900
